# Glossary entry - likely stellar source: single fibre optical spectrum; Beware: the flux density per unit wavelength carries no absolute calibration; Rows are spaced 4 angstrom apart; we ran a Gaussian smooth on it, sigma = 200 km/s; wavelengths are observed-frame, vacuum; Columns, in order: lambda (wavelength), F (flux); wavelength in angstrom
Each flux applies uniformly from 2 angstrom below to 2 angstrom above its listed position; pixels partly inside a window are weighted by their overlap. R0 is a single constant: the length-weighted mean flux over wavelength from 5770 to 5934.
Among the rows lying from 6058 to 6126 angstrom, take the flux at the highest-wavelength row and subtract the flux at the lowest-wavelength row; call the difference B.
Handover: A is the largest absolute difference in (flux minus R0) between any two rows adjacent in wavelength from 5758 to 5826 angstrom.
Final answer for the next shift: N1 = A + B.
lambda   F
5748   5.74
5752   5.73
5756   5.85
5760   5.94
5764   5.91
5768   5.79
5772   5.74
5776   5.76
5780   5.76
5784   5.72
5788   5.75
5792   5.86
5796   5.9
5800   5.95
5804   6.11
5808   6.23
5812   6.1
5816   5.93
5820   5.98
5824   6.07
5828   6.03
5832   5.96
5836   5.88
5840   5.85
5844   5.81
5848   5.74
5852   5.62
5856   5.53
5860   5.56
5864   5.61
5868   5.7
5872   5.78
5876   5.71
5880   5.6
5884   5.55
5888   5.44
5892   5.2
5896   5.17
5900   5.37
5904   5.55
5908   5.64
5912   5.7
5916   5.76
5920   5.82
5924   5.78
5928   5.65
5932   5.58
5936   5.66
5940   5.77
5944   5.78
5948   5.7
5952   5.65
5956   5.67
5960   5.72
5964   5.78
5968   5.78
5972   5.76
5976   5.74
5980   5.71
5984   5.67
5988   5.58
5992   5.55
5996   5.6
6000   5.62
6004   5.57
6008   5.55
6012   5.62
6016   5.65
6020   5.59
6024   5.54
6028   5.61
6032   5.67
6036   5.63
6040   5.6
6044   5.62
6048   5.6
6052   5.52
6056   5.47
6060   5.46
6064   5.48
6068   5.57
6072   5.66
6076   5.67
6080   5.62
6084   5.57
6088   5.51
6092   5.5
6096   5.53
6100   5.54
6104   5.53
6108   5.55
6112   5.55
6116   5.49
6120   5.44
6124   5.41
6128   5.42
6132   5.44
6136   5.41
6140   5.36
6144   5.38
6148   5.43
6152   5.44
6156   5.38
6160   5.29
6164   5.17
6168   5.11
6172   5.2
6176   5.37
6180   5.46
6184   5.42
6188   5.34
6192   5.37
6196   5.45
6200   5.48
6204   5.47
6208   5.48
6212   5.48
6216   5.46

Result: 0.12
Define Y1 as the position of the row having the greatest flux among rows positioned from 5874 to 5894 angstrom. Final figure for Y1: 5876 angstrom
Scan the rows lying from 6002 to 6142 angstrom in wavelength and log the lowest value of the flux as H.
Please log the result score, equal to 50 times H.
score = 268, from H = 5.36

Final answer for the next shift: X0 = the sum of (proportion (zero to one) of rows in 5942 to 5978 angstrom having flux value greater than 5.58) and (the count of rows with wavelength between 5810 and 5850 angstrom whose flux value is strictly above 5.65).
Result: 11.0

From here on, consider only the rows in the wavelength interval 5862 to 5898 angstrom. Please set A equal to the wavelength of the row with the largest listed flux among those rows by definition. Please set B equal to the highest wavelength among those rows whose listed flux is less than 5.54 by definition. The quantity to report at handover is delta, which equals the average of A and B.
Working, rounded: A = 5872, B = 5896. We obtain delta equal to 5884 angstrom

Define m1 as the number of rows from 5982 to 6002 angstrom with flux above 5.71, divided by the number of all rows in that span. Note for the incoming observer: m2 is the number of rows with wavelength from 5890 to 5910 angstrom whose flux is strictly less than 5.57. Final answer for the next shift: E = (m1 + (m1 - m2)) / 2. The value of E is -2.0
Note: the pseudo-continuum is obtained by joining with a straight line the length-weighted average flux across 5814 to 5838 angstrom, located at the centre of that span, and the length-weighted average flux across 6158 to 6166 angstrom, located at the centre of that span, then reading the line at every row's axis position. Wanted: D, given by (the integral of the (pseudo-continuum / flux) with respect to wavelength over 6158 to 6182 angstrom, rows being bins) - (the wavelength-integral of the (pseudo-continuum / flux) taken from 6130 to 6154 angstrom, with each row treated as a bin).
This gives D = 0.4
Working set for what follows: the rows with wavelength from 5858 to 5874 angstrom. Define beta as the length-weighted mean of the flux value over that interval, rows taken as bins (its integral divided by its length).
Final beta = 5.7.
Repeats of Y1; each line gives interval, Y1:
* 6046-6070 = 6048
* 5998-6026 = 6016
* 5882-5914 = 5912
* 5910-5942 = 5920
